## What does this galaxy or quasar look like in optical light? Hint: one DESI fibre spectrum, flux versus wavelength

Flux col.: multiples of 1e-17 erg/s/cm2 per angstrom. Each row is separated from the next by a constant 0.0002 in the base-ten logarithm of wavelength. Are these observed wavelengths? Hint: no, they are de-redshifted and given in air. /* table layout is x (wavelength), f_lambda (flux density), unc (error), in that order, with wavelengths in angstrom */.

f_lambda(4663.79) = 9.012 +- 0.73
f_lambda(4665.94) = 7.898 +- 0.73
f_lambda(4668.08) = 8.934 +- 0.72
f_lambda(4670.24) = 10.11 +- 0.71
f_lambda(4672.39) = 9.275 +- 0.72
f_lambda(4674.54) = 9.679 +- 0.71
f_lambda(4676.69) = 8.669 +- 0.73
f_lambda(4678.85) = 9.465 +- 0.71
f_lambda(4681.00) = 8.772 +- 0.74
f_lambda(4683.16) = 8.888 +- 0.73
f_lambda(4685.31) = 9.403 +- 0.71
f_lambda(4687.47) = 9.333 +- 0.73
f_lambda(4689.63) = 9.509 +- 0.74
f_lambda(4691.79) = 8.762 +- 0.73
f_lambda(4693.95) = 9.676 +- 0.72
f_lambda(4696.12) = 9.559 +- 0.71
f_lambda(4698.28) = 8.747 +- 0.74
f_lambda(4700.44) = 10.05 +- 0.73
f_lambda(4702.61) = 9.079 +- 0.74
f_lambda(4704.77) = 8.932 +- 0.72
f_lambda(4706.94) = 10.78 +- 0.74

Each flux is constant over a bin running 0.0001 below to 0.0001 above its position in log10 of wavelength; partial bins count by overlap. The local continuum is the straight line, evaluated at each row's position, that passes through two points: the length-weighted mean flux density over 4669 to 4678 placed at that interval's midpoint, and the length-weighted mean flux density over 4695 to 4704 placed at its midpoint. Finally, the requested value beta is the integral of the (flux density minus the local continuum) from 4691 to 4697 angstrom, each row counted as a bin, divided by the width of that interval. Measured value -0.01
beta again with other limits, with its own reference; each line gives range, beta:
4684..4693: -0.13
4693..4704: 0.06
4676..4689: -0.28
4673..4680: -0.14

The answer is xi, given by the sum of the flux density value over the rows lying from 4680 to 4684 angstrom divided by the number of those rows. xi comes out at 8.83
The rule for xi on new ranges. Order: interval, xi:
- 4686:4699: 9.26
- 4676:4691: 9.15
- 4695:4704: 9.36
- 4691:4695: 9.22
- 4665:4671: 8.98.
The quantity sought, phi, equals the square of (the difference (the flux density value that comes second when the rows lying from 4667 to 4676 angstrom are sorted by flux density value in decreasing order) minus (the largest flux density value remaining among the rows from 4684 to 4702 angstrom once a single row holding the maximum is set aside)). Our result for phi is 0.00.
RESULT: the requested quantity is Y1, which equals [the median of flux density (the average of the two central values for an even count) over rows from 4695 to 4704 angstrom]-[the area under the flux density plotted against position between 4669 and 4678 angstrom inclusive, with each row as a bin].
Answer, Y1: -75.4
